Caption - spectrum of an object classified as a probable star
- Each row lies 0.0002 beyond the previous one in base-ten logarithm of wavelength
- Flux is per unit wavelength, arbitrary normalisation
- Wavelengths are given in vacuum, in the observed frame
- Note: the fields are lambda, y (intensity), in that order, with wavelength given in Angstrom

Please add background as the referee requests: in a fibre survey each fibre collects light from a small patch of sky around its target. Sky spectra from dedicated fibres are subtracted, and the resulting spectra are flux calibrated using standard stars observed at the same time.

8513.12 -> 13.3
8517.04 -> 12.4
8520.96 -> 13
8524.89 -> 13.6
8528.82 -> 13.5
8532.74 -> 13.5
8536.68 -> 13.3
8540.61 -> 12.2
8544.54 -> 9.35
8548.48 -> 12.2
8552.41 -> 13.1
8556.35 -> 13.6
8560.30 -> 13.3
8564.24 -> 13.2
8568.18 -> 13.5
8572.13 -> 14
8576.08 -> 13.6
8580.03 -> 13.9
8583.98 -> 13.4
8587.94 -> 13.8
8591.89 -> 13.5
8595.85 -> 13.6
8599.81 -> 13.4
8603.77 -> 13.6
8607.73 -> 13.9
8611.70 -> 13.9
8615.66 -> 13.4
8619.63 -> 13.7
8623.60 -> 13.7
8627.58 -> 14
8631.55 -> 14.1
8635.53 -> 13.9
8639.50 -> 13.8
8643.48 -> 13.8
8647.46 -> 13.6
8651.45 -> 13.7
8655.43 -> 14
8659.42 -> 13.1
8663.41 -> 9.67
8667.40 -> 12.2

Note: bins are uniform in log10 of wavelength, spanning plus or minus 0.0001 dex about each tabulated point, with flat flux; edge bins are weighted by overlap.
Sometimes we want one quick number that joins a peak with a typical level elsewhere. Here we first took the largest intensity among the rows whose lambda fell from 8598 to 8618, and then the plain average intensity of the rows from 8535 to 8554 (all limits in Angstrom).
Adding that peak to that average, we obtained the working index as 25.9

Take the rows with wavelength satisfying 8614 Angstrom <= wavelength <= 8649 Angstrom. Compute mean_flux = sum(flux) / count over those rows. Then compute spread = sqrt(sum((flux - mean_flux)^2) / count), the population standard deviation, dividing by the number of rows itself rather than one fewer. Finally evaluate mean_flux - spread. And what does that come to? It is 13.58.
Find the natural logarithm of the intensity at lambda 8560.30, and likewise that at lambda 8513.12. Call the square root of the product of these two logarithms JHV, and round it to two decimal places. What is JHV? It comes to 2.59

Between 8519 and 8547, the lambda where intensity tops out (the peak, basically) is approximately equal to 8524.89 Angstrom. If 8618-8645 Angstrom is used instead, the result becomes 8631.55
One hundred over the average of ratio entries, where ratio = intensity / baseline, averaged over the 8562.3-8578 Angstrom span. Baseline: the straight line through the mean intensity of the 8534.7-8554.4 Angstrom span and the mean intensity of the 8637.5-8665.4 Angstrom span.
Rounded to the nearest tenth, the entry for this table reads 90.5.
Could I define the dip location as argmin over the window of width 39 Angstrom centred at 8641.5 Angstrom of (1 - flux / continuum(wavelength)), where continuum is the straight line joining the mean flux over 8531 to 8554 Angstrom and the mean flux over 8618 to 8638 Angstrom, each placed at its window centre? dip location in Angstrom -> 8631.55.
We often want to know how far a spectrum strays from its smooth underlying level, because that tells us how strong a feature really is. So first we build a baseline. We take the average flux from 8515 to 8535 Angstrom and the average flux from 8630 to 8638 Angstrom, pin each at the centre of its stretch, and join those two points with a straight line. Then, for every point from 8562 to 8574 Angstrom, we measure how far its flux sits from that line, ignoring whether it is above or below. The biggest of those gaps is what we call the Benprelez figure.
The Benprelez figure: 0.5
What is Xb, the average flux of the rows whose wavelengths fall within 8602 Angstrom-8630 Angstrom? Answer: 13.7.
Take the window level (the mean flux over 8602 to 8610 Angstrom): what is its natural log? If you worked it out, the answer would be 2.621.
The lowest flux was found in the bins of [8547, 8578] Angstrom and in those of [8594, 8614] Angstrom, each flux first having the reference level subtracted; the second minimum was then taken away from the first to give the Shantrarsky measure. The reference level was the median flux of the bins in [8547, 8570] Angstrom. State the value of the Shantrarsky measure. -1.2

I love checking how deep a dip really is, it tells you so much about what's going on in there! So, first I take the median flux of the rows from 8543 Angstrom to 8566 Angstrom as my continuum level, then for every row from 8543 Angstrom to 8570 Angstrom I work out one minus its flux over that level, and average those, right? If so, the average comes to 0.04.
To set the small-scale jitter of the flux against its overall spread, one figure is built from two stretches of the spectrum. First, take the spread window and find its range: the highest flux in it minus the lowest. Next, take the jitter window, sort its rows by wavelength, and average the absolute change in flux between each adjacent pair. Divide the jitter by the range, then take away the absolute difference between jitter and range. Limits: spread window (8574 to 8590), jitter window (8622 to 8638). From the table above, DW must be 0.1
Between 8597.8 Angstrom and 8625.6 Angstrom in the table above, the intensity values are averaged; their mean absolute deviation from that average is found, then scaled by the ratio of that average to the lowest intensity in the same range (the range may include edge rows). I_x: 0.17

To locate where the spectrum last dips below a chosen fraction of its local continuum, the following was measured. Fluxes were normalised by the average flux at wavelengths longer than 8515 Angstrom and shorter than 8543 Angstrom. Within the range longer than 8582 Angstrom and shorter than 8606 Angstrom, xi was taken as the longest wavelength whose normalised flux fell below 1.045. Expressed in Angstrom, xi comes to 8603.77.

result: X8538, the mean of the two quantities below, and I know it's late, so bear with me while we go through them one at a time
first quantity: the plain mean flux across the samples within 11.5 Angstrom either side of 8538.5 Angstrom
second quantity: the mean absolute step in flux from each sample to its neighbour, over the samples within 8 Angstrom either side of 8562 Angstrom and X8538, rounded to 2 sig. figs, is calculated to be 6.3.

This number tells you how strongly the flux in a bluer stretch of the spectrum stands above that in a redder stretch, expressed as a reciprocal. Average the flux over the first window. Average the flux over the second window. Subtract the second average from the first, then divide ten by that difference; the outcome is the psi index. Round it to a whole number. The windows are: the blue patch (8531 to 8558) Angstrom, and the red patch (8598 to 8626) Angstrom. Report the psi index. -8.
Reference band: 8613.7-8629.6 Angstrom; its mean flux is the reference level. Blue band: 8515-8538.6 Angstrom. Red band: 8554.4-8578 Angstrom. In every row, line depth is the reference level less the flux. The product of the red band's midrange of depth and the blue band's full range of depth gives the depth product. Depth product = 0.12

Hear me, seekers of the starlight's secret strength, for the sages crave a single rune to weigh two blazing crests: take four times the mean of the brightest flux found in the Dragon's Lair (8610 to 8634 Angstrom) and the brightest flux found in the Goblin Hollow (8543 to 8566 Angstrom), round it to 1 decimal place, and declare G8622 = 55.4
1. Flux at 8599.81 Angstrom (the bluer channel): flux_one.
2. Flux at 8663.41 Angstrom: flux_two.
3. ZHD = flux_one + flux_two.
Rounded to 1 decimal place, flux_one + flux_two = 23.1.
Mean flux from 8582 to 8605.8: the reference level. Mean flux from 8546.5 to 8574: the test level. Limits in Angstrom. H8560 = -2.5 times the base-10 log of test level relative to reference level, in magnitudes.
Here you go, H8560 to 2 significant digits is 0.023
